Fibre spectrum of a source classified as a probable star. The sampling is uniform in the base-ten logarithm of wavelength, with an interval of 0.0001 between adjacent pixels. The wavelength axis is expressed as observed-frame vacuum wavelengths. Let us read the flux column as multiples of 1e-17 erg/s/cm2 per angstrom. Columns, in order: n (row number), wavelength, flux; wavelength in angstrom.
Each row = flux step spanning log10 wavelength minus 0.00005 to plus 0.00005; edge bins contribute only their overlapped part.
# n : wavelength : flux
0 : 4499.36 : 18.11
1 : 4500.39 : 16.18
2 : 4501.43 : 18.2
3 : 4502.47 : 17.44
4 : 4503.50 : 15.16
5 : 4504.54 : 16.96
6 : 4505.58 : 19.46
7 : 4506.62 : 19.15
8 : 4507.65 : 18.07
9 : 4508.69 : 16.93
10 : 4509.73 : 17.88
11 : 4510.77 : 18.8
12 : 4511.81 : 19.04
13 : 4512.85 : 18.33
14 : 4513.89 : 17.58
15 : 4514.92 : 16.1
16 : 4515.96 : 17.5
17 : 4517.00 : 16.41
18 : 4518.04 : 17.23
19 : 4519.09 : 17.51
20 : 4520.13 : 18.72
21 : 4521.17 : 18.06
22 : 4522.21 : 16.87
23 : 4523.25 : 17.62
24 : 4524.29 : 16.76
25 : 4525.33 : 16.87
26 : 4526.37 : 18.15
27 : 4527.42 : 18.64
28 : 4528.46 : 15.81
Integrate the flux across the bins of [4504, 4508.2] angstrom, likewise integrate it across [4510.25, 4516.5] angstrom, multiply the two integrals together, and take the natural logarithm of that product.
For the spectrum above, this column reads 9.1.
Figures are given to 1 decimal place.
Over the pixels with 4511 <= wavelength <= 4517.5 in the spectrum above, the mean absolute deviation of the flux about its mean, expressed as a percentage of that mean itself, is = 4.7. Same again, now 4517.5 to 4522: 2.9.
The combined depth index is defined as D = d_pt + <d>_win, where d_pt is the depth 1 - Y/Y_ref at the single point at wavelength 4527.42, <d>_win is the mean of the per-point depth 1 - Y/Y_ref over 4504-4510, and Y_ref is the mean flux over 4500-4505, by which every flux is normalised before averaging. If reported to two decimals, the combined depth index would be -0.19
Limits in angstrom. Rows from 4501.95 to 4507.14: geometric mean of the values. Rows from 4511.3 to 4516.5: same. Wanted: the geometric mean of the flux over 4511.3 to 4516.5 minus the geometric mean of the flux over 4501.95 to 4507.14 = 0.12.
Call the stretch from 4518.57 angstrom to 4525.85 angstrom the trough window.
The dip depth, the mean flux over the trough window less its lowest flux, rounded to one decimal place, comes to 0.7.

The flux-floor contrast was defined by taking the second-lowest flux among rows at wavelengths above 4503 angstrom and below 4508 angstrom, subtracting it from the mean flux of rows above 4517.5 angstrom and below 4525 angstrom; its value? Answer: 0.6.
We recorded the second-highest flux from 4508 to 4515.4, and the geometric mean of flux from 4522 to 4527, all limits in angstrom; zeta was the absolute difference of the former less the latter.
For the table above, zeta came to 1.6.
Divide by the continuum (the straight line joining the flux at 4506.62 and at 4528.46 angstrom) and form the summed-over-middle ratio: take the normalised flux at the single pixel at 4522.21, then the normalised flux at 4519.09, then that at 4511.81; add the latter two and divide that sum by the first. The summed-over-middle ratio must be 2.04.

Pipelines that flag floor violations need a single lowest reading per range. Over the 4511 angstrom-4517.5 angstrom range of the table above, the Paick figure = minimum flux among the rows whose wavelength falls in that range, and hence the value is 16.1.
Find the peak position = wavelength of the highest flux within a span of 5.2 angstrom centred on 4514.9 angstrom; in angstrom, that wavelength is 4512.85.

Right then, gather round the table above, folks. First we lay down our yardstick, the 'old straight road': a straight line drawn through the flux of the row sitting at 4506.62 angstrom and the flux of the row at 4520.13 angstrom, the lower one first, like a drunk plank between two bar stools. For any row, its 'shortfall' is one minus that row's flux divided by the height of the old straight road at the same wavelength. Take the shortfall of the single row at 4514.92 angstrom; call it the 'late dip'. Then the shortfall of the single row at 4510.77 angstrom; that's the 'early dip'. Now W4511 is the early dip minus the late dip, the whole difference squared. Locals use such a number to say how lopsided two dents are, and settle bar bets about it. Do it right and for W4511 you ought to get 0.019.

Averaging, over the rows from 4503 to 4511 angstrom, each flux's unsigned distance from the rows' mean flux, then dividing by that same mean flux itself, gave 0.061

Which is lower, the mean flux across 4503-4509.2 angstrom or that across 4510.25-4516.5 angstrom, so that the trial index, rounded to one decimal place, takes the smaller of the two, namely 17.6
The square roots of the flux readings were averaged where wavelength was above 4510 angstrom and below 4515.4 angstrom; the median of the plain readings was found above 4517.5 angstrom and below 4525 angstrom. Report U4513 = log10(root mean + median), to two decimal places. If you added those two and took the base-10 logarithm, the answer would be 1.34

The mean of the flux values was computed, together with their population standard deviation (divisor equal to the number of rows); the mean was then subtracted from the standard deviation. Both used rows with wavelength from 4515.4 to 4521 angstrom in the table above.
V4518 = -16.73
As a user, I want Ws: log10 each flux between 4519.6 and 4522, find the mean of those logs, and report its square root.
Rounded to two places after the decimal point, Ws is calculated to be 1.12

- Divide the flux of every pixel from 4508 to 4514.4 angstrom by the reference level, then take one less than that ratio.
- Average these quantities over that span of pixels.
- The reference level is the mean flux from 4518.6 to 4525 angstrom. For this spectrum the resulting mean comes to 0.029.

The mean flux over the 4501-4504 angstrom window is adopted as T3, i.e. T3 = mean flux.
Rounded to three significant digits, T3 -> 16.9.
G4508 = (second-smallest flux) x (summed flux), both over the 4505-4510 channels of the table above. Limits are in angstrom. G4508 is 1636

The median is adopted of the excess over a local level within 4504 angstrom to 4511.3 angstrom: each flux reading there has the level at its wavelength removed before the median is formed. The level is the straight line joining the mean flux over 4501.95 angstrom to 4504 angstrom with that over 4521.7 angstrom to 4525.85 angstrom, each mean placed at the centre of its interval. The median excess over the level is 1.6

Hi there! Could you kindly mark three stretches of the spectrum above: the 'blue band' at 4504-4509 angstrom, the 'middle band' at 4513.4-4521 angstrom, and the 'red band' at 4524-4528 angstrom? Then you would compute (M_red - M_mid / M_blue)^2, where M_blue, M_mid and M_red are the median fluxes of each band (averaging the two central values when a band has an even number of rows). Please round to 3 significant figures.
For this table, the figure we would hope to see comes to 274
